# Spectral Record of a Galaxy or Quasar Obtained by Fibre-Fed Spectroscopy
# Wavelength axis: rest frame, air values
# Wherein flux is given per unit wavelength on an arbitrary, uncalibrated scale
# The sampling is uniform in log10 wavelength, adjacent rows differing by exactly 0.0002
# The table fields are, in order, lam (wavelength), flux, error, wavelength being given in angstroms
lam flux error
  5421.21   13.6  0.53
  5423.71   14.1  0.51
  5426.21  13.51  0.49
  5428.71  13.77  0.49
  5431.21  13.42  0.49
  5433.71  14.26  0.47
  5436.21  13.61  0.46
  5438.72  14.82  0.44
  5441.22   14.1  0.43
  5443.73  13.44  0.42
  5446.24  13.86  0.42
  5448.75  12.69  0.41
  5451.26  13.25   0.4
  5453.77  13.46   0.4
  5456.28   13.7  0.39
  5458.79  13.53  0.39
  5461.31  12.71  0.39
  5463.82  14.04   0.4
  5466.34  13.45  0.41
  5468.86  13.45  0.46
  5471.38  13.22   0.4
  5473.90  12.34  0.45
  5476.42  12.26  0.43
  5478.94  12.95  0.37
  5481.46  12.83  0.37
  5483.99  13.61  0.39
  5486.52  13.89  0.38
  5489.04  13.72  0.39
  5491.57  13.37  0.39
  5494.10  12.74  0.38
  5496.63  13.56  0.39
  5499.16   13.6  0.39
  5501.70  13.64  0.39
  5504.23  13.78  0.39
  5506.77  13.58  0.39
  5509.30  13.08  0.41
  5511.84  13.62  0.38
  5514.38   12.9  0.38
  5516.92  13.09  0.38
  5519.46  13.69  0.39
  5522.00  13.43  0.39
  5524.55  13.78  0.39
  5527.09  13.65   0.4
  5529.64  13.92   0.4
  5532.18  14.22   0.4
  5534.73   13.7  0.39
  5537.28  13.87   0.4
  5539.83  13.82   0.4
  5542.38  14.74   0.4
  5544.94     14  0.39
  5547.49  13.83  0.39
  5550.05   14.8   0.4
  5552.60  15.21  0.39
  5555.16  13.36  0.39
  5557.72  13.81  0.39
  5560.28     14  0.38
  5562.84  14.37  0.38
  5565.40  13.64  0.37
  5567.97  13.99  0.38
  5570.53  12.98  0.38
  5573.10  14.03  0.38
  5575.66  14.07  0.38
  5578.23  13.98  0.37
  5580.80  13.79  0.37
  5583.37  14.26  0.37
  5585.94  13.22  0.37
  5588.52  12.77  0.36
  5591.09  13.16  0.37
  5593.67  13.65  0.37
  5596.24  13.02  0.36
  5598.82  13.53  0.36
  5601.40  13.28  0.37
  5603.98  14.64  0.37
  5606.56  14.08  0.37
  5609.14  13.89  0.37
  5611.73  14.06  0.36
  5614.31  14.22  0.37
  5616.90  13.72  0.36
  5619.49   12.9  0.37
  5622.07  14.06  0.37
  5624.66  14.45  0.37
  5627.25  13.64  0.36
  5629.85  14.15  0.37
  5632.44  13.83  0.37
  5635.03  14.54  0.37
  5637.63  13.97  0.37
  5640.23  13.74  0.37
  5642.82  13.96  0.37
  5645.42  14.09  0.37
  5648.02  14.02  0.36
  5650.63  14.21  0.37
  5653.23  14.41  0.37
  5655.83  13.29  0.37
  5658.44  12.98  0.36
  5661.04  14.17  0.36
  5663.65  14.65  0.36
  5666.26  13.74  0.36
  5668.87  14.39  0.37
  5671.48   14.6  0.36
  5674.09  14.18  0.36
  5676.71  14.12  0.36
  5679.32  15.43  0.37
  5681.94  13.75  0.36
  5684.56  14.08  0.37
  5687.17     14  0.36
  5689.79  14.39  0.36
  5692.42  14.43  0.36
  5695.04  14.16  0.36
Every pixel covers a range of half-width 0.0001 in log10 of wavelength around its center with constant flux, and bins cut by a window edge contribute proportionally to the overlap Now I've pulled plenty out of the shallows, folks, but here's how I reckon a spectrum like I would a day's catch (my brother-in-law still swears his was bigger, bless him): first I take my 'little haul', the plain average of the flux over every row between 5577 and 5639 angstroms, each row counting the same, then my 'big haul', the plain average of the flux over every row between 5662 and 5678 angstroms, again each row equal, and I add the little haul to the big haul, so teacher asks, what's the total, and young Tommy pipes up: 28.1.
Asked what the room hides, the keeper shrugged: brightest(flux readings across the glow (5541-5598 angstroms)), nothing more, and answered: 15.21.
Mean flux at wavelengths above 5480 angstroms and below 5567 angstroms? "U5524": 13.7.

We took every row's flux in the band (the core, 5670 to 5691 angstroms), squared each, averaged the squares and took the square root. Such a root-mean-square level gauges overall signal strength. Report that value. 14.3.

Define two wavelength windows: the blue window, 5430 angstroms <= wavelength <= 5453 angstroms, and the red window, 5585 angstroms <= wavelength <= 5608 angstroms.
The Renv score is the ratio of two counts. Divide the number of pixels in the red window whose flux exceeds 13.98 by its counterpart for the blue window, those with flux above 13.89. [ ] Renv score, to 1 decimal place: 0.7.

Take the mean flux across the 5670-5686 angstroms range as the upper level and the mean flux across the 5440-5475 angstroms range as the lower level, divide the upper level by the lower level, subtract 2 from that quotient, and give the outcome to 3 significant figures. -0.926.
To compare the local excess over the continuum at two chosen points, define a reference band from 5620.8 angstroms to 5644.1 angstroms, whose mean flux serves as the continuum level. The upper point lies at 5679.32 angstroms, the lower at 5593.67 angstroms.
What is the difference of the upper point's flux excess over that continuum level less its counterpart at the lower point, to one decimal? 1.8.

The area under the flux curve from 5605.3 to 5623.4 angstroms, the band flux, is 251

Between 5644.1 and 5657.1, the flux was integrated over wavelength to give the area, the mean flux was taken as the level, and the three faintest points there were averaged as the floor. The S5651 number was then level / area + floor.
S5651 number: 13.9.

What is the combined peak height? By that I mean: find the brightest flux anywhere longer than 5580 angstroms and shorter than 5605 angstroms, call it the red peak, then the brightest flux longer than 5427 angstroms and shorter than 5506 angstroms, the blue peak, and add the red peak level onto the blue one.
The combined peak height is 29.5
